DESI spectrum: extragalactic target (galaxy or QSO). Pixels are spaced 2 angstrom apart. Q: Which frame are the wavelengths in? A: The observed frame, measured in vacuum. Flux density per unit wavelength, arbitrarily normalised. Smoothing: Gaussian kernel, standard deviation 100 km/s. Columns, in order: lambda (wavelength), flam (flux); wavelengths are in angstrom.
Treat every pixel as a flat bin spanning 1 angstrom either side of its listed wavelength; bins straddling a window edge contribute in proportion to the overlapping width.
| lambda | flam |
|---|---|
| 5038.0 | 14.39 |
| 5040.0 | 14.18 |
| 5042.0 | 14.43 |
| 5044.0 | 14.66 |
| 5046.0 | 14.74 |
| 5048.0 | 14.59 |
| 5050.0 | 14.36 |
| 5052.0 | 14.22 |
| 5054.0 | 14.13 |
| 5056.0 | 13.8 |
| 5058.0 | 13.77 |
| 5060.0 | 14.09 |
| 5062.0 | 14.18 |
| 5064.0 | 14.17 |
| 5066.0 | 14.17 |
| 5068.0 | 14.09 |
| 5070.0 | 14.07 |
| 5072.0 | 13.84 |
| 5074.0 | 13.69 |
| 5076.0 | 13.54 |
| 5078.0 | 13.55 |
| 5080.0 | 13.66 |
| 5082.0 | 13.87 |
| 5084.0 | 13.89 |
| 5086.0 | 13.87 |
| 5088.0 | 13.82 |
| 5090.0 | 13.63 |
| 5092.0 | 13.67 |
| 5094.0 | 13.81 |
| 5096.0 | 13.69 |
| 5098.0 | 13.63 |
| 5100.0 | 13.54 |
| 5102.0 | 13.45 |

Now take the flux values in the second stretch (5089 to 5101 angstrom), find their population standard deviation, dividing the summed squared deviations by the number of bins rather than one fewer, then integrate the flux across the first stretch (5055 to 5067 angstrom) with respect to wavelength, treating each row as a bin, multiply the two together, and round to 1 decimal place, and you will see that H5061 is 13.7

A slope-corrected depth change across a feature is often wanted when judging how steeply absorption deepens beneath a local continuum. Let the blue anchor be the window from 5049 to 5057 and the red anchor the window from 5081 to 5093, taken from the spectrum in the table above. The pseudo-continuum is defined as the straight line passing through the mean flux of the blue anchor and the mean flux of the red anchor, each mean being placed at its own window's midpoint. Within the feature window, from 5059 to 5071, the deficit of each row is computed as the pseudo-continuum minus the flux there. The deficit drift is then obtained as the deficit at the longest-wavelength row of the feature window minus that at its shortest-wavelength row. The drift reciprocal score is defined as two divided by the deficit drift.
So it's -25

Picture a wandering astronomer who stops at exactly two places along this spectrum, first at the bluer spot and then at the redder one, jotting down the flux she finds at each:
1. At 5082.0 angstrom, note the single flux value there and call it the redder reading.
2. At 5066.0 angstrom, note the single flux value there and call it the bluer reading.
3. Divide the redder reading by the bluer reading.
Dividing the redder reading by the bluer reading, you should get 0.98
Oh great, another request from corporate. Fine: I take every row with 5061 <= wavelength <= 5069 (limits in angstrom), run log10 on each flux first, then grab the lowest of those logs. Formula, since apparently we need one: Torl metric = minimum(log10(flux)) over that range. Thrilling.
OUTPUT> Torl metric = 1.15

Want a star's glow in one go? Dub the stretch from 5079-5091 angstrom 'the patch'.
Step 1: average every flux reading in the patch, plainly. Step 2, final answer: 13.8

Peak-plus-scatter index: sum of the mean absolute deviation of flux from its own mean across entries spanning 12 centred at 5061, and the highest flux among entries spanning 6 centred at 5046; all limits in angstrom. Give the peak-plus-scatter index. 14.9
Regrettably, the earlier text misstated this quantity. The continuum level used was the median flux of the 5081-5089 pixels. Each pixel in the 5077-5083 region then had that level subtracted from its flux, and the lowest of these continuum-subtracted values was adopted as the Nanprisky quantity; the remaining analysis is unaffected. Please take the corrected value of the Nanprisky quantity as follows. -0.32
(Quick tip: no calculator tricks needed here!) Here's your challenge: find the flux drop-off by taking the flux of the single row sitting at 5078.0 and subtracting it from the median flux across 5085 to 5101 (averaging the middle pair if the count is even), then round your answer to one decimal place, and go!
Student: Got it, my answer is 0.1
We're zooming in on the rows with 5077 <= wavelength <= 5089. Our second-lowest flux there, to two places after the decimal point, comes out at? 13.66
